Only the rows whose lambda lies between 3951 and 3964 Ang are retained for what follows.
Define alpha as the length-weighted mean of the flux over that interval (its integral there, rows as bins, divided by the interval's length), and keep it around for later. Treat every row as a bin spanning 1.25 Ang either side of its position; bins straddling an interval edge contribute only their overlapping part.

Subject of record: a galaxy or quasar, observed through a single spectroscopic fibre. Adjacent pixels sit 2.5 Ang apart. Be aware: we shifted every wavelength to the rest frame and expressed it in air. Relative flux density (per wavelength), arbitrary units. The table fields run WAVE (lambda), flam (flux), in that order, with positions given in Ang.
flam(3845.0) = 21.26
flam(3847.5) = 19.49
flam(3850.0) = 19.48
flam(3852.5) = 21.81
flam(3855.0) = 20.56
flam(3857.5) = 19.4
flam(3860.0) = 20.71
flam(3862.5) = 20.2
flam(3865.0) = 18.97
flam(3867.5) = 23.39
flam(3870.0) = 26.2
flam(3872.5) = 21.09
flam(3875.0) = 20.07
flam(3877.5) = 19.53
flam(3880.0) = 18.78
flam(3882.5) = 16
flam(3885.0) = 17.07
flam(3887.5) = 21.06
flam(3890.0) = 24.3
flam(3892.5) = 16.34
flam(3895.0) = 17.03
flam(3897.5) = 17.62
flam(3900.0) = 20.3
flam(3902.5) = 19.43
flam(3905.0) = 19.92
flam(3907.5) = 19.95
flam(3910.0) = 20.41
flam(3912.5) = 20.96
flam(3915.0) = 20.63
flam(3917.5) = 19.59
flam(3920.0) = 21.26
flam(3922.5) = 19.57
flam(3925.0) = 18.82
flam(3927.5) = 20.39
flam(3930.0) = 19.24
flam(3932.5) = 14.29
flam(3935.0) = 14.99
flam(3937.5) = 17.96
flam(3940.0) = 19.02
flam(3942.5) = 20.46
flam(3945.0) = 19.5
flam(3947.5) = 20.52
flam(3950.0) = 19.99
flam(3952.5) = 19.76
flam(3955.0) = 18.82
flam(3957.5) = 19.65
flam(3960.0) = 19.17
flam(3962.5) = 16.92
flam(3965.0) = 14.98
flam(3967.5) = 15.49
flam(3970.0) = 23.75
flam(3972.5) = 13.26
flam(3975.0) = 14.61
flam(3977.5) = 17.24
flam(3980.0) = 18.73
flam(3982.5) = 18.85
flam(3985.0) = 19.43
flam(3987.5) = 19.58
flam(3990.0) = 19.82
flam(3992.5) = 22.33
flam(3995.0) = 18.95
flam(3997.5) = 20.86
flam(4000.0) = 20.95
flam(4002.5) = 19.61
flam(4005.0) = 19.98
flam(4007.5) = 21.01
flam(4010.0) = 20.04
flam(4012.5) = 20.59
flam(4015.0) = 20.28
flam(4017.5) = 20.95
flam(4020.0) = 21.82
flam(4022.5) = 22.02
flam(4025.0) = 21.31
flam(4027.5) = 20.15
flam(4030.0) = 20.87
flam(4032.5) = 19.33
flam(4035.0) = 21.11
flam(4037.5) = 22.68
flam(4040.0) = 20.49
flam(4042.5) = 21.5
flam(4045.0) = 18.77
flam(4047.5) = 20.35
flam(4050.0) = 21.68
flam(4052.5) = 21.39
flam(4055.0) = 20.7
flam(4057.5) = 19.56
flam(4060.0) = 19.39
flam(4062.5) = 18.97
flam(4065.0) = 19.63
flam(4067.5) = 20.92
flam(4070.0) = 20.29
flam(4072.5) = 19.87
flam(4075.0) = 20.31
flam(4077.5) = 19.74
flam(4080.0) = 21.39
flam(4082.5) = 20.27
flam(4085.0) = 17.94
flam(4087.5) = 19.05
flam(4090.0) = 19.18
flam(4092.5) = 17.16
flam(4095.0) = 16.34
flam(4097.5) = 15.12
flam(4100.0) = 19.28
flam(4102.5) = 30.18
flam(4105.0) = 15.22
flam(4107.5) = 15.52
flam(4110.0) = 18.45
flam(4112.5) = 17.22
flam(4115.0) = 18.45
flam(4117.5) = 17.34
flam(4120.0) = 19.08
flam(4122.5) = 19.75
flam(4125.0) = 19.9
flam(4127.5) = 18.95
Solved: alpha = 18.8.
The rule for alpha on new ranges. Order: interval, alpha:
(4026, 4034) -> 20.2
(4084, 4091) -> 18.7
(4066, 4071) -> 20.6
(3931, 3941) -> 16.6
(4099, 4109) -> 20.0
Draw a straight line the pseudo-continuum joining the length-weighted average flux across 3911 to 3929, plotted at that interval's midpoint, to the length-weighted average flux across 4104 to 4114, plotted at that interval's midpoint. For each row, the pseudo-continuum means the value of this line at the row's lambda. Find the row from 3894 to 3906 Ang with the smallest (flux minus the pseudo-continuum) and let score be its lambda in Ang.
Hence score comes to 3895.0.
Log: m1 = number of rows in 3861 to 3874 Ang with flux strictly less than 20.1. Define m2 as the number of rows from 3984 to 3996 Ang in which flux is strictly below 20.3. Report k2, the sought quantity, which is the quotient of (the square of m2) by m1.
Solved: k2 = 16.0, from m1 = 1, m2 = 4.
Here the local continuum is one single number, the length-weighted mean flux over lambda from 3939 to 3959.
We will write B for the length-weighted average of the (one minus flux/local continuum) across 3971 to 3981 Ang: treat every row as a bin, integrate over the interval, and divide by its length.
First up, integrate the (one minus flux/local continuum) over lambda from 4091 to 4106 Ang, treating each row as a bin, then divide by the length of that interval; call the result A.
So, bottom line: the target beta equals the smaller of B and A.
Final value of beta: 0.04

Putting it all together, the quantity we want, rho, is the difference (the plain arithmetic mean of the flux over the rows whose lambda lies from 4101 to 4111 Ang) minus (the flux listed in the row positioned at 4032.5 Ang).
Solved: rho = 0.5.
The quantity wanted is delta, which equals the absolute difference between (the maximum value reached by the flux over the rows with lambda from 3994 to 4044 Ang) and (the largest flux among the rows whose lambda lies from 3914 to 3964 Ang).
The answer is 1.4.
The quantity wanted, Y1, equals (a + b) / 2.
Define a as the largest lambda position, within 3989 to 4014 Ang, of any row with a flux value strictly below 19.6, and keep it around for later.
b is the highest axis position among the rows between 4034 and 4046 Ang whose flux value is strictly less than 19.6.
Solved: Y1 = 4020.0 Ang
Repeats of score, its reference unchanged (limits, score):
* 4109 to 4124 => 4112.5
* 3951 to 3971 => 3965.0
